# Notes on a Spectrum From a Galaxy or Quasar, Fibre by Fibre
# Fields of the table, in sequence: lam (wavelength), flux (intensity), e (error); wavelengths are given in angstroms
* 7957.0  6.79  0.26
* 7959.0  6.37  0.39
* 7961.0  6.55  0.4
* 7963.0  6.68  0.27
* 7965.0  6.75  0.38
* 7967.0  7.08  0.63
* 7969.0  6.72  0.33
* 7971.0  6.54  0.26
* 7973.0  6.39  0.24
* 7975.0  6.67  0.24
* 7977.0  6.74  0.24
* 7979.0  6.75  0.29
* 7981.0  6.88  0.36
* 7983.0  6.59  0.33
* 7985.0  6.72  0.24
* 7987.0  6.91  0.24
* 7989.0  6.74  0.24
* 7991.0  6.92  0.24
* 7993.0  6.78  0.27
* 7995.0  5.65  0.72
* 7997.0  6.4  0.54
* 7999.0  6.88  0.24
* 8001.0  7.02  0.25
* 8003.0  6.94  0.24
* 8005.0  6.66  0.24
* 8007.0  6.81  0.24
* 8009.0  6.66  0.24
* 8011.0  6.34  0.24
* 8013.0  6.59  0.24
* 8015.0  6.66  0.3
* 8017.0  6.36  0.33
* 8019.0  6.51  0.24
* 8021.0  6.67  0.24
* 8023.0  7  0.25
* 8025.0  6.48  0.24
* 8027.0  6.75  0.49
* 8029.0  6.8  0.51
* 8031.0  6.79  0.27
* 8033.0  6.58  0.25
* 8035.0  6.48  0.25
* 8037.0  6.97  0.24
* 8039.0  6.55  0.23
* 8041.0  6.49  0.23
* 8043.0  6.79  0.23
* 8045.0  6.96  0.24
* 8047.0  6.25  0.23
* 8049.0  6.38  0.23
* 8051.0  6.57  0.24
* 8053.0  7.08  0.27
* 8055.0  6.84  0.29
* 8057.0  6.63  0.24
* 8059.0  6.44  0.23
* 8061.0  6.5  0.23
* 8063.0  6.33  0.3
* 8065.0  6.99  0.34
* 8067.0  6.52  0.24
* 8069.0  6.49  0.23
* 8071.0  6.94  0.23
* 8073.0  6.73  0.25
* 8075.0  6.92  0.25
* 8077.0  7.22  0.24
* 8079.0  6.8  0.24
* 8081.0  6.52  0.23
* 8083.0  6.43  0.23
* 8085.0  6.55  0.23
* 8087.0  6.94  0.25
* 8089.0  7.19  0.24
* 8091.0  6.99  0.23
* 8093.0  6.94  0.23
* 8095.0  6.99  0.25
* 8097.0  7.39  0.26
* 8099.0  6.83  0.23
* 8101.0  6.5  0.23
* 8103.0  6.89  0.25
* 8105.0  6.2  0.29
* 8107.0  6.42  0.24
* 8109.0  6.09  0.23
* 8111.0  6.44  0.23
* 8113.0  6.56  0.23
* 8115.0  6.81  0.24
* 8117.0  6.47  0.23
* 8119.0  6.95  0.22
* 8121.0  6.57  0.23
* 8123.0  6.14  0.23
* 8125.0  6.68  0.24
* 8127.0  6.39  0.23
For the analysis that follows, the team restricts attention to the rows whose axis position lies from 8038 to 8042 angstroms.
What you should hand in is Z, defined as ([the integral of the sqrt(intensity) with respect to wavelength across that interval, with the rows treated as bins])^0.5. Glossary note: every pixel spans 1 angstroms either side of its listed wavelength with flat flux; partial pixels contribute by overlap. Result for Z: 3.20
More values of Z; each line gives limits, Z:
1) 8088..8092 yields 3.26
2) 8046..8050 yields 3.17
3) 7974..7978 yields 3.22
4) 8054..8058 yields 3.22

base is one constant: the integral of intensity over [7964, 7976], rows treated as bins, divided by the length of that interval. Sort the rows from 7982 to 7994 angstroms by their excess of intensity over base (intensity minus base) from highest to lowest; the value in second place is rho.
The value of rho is 0.22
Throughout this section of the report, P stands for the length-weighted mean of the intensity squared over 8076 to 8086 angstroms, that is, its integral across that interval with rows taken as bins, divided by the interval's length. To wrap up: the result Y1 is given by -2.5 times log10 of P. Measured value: -4.13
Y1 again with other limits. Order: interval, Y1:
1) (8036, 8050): -4.11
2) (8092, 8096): -4.21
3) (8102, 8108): -4.07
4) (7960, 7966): -4.12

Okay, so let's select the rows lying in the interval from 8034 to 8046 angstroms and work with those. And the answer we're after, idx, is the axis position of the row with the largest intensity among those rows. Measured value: 8037.0 angstroms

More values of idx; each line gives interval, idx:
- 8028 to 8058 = 8053.0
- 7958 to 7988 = 7967.0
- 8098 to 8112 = 8103.0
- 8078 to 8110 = 8097.0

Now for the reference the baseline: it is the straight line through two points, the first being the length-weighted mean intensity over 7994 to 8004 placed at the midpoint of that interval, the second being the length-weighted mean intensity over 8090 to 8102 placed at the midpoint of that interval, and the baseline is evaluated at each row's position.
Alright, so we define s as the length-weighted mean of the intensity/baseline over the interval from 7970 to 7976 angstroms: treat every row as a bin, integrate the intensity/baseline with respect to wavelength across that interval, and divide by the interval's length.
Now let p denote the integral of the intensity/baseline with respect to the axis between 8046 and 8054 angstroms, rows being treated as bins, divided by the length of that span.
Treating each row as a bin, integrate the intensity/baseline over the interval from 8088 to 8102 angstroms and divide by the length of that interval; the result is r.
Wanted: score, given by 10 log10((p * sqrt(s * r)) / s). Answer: -0.13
